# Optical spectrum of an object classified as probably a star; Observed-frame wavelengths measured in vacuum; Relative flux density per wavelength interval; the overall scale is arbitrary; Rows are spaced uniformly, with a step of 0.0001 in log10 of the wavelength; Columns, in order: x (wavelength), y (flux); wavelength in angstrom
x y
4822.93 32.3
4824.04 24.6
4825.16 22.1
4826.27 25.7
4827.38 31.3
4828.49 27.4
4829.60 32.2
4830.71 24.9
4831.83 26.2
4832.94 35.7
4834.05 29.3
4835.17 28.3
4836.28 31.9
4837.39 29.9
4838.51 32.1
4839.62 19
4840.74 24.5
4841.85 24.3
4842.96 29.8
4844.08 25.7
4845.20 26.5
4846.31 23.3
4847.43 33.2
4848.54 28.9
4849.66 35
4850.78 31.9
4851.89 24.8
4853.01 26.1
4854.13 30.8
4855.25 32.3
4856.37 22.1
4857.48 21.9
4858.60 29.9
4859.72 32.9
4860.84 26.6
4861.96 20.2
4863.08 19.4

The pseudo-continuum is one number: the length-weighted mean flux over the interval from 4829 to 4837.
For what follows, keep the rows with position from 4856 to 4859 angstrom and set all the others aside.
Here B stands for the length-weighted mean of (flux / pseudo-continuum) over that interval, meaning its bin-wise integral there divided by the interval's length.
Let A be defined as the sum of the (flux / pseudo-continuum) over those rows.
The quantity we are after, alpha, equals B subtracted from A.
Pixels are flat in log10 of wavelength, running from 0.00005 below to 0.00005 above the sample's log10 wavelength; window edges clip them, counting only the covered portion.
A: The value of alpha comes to 1.66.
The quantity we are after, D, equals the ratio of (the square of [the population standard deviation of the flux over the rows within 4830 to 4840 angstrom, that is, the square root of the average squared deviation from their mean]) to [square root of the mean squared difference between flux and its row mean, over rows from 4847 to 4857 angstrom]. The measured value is 5.1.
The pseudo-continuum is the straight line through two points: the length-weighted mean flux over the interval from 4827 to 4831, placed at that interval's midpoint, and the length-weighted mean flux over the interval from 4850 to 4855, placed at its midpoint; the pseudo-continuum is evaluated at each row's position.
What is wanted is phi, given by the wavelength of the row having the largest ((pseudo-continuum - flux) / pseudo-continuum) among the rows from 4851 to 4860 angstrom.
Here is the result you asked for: 4857.48 angstrom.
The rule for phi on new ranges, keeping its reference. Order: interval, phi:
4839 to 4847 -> 4839.62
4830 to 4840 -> 4839.62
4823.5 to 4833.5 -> 4825.16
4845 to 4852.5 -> 4846.31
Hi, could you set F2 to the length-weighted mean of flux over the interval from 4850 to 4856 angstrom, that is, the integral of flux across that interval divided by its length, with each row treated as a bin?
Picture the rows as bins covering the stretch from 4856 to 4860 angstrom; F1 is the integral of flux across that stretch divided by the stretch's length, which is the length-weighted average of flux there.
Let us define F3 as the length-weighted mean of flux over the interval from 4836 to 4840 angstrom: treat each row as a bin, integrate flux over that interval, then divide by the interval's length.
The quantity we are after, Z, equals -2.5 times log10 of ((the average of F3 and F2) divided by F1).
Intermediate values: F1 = 26.5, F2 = 29.1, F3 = 28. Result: -0.09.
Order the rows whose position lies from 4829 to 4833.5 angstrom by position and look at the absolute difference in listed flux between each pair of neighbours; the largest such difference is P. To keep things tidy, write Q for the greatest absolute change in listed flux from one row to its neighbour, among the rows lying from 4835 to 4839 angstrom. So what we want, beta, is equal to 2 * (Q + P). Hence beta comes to 26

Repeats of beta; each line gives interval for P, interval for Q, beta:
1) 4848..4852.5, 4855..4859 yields 35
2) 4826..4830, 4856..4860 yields 27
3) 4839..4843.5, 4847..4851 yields 23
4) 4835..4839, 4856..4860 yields 23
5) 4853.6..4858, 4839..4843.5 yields 31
